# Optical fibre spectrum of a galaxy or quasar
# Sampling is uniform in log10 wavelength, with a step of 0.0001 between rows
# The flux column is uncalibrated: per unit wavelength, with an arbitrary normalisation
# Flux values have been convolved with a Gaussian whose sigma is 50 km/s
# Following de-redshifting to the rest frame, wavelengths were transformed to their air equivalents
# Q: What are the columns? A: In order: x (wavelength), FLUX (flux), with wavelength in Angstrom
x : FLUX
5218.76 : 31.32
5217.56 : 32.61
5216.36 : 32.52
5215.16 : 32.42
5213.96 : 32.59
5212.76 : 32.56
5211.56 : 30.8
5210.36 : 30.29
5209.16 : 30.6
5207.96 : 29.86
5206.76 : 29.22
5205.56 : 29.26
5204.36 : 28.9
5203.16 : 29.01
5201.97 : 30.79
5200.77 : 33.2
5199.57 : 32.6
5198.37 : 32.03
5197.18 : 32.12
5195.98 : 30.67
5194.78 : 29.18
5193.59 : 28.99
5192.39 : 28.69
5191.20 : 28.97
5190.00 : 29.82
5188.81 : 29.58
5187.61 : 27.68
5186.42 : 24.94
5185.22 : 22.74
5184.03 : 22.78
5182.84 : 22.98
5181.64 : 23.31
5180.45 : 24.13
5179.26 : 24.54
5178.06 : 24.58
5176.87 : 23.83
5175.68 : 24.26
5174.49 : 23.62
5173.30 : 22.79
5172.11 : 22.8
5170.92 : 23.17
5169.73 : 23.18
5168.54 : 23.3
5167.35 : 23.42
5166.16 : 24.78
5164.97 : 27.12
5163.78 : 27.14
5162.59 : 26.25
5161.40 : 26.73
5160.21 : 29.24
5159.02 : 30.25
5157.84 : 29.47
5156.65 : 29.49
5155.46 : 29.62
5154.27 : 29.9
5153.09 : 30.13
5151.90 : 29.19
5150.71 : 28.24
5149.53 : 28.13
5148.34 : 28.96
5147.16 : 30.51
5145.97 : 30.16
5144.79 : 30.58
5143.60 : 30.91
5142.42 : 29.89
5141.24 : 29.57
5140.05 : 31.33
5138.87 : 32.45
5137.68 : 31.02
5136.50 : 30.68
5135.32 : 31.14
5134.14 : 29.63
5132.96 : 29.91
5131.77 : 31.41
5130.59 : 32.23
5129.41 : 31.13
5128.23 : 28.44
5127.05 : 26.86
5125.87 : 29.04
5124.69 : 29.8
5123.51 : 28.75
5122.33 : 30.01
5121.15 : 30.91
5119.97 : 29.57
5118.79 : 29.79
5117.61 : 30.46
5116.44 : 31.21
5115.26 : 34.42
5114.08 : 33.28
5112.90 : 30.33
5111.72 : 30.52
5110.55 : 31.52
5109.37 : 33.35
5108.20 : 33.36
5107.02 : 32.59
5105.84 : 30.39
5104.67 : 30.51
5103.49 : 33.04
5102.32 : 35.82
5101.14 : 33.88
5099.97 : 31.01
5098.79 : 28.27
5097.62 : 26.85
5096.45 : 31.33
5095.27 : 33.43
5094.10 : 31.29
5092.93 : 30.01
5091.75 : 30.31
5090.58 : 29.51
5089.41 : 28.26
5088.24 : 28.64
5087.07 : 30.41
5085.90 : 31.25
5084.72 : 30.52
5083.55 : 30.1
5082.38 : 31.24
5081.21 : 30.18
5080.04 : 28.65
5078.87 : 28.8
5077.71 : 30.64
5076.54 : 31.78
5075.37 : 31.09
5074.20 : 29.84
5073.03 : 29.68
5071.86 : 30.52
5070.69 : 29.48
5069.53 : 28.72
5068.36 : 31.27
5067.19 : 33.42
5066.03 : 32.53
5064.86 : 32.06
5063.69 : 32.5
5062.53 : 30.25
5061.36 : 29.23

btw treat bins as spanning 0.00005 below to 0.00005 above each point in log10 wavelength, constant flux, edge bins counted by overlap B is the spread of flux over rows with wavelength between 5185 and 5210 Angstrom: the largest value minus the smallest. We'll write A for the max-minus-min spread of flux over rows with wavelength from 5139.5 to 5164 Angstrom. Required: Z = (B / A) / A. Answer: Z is 0.41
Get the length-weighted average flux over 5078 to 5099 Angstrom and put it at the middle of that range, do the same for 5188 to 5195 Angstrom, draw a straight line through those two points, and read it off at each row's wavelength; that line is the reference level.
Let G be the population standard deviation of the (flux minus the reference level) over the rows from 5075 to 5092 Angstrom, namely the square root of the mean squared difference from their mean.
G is 1.0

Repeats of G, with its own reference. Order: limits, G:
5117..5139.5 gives 1.3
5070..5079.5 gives 0.9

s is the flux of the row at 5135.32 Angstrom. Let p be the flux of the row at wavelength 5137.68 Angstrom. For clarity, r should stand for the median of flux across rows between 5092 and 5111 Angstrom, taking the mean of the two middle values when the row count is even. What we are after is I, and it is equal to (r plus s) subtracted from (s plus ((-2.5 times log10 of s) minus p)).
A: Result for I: -66.2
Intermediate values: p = 31.02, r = 31.4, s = 31.14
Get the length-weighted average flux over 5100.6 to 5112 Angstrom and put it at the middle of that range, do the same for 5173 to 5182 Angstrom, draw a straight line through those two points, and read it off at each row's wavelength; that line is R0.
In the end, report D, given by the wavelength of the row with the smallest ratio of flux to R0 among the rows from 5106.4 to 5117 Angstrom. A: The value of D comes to 5112.90 Angstrom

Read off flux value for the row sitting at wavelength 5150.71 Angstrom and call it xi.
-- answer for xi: 28.24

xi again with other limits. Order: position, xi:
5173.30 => 22.79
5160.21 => 29.24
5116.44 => 31.21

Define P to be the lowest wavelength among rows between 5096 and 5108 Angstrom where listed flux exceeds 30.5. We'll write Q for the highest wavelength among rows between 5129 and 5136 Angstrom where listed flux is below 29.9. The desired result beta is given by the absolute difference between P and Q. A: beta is 37.7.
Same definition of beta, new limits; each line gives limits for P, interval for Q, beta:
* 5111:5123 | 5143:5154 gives 40.2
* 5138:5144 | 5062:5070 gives 69.3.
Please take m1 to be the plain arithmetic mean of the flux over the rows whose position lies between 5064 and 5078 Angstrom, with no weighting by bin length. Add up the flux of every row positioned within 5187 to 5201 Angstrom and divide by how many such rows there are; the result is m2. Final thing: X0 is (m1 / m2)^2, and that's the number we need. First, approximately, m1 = 30.9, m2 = 30.3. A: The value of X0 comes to 1.04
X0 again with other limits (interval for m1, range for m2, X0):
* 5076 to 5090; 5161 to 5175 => 1.50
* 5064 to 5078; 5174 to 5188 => 1.64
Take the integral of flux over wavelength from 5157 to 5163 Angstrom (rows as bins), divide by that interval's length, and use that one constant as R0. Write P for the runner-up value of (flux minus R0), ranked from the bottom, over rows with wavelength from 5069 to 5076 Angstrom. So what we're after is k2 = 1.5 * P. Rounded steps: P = 1.0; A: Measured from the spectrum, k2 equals 1.5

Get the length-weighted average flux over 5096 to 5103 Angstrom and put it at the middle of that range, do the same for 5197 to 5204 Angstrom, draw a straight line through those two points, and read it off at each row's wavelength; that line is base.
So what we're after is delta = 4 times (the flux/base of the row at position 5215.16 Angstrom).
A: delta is 4.11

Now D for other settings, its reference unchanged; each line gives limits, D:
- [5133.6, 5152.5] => 5134.14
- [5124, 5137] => 5127.05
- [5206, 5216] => 5206.76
